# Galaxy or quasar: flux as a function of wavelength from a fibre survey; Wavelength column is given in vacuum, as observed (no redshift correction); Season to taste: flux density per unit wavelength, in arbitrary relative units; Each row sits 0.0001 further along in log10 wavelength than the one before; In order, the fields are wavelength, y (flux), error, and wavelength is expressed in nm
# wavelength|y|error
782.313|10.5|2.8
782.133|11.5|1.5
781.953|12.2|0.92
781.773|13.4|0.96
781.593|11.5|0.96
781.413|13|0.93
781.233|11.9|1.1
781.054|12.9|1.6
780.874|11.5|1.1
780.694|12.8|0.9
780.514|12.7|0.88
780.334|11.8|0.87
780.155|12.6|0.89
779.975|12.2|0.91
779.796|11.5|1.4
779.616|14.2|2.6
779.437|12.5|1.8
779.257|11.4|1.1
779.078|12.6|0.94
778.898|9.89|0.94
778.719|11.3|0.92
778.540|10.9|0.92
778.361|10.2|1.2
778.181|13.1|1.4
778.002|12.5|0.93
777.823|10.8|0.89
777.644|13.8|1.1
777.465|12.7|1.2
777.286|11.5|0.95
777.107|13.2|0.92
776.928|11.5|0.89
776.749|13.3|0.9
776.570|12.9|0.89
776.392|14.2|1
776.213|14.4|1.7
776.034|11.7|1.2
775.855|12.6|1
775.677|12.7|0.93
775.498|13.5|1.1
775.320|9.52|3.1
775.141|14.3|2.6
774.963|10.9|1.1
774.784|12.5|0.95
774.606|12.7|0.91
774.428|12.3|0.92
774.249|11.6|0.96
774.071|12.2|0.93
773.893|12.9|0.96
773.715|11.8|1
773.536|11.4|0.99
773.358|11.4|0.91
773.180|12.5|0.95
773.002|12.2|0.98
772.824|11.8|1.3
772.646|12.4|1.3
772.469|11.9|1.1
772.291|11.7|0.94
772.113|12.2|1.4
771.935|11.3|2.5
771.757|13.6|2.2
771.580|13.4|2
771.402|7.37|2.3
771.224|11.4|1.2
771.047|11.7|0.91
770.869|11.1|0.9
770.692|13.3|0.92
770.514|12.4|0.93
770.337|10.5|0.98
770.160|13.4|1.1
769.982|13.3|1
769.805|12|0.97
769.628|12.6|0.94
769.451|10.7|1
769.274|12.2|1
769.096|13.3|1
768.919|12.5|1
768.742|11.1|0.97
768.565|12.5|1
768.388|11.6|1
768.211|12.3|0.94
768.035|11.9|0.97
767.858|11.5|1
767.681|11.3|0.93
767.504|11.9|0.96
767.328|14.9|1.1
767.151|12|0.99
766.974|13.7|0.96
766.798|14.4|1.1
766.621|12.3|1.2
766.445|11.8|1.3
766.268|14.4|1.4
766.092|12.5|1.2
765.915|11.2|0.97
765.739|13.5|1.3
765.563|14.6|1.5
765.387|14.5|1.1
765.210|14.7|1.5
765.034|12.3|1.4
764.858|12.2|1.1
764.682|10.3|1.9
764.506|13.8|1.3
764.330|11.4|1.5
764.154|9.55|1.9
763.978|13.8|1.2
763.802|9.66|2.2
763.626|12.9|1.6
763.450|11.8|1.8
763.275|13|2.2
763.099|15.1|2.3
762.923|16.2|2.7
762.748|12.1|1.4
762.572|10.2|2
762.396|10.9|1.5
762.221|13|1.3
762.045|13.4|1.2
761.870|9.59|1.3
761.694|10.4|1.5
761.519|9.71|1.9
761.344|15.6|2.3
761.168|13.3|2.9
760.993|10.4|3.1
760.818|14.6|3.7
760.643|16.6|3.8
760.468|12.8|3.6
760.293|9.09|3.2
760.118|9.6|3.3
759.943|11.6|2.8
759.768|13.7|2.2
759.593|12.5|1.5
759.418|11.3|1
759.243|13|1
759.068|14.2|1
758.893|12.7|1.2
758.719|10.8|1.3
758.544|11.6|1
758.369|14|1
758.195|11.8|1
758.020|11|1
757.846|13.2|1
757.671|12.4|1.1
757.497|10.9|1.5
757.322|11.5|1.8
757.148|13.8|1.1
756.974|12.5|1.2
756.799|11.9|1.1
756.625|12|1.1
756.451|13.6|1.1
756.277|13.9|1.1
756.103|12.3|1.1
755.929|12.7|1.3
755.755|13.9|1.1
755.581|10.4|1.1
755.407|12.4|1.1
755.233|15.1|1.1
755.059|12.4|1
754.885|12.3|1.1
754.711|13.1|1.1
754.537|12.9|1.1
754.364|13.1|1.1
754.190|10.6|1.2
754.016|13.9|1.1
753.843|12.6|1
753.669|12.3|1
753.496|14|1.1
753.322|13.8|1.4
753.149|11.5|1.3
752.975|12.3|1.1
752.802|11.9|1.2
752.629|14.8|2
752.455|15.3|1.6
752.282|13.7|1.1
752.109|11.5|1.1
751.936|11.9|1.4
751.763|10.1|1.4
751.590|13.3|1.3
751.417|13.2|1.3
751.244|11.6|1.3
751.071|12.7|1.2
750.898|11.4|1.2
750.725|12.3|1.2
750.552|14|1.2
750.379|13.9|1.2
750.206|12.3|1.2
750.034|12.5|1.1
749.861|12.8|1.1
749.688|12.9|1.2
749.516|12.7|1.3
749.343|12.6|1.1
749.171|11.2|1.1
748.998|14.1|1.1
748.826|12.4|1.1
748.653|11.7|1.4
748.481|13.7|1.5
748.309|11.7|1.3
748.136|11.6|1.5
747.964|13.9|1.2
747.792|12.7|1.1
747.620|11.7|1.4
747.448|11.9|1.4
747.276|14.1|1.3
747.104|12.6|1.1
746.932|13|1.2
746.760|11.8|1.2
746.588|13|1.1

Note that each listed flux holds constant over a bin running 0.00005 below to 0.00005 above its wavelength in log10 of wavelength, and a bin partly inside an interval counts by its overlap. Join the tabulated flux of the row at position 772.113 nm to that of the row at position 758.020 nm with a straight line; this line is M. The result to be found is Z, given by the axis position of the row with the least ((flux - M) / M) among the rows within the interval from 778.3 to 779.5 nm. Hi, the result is 778.898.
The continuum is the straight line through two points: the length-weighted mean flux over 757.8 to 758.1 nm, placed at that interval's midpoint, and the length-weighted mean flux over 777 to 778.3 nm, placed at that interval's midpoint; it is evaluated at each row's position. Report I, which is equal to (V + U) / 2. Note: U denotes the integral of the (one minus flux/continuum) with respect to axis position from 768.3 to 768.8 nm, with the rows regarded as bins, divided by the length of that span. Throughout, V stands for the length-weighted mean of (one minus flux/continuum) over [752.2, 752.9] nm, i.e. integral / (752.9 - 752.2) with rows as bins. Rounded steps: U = 0.038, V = -0.17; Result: -0.066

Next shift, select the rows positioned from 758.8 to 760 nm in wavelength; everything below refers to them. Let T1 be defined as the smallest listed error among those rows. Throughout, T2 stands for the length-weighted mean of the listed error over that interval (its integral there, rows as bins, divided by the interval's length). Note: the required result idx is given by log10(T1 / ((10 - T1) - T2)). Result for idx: -0.875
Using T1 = 1.00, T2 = 1.50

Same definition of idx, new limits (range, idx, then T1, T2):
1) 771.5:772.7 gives -0.897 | 0.94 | 1.64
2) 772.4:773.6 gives -0.945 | 0.91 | 1.08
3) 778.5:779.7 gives -0.926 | 0.92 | 1.33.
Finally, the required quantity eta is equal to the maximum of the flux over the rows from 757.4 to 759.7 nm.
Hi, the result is 14.2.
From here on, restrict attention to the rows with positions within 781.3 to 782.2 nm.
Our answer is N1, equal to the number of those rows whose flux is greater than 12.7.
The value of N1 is 2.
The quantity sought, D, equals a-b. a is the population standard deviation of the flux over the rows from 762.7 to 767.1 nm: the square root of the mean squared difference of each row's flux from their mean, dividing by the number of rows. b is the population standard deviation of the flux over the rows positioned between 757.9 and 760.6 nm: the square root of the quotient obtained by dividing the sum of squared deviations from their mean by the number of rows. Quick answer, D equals 0.2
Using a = 1.7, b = 1.45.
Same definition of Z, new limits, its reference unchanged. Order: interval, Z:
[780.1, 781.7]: 781.593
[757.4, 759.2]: 758.719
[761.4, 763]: 761.870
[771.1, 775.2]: 771.402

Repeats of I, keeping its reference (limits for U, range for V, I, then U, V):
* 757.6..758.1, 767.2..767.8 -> -0.025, -0.018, -0.03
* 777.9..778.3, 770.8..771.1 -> 0.033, -0.008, 0.07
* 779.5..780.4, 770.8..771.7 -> 0.050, 0.001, 0.10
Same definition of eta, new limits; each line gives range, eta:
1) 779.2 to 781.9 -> 14.2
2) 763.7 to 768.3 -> 14.9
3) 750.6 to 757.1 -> 15.3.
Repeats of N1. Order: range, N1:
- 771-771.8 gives 2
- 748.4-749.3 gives 2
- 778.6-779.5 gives 0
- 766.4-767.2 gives 2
